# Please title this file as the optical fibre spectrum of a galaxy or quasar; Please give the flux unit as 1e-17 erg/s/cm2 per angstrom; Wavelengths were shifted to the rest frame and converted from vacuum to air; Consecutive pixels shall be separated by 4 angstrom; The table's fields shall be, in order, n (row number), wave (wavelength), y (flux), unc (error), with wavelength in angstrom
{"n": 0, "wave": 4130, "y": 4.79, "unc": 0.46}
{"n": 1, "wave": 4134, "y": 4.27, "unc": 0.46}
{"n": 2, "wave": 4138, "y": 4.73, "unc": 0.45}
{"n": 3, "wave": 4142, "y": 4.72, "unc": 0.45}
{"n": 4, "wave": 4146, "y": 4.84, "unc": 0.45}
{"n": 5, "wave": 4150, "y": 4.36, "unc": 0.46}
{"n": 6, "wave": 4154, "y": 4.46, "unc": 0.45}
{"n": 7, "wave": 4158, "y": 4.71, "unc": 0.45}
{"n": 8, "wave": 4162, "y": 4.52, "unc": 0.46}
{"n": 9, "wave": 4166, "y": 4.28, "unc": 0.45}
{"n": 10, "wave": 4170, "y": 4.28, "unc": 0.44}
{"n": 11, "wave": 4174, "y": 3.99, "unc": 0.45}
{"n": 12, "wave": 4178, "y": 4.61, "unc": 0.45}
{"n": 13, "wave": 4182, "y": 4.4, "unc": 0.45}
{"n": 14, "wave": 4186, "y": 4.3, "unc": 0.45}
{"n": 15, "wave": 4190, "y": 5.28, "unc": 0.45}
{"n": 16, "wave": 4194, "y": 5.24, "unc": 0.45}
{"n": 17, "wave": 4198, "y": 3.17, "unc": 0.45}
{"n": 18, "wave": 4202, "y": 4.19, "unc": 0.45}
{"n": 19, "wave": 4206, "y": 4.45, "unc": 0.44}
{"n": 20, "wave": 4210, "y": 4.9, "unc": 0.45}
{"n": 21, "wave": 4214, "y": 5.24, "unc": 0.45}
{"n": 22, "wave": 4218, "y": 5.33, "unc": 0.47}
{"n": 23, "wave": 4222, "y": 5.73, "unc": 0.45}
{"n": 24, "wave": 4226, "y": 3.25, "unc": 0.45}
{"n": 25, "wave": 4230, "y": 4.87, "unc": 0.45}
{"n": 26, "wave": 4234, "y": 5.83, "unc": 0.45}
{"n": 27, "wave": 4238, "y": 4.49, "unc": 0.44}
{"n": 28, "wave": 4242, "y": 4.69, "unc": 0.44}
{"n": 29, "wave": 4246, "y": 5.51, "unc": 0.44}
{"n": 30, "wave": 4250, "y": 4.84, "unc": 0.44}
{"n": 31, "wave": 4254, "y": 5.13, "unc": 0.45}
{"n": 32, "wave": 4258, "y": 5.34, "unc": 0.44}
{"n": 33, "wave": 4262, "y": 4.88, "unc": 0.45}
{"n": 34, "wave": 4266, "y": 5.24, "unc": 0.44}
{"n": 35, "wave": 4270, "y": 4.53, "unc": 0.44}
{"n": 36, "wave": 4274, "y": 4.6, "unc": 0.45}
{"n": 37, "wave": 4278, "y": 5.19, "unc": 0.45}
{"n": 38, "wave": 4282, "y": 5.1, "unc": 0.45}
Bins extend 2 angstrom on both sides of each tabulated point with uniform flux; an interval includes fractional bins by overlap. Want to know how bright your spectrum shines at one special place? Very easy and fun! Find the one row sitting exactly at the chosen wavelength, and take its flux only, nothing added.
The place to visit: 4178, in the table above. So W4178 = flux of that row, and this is 4.61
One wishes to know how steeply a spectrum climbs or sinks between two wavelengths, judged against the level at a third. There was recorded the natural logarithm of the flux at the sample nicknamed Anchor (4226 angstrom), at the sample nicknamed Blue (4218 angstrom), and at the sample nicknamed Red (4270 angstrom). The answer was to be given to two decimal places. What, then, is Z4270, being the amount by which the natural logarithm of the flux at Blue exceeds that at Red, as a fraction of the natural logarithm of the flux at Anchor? 0.14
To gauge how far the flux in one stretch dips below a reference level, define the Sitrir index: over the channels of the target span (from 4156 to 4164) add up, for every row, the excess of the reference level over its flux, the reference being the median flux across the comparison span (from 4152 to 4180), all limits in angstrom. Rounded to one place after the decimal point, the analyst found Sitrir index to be -0.3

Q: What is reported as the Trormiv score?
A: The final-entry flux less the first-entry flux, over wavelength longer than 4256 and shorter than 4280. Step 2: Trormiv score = -0.15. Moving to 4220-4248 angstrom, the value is -0.22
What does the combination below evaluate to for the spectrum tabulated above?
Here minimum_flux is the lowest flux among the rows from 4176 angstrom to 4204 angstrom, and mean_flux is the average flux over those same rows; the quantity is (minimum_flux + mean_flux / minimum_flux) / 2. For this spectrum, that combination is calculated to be 2.29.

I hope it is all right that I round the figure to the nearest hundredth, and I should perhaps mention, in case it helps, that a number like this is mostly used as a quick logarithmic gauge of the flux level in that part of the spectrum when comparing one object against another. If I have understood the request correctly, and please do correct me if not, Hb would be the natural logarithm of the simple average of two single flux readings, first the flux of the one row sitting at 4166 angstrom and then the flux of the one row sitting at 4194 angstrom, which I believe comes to 1.56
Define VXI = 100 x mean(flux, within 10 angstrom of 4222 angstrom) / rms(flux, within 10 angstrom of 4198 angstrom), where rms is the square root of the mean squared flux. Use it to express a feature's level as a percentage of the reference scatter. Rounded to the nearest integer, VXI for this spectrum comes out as 108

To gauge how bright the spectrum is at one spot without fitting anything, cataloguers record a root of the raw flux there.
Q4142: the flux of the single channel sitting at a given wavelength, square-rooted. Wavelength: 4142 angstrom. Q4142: 2.17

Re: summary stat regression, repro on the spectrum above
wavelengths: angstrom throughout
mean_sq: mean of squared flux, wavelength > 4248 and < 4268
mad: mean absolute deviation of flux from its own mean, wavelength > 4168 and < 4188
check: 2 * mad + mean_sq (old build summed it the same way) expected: 26.2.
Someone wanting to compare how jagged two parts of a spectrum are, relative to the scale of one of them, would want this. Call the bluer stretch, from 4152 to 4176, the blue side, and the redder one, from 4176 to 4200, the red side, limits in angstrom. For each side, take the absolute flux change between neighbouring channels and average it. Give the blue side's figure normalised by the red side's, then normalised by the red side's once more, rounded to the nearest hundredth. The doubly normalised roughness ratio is 0.42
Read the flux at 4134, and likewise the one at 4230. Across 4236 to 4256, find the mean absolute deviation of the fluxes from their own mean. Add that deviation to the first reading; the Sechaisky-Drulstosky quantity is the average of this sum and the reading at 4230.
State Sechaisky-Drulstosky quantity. 4.73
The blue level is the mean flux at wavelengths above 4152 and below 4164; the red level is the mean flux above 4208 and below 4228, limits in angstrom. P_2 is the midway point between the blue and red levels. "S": 4.73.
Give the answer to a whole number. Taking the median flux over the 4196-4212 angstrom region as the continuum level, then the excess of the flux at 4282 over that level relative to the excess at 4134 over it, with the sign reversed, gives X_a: 16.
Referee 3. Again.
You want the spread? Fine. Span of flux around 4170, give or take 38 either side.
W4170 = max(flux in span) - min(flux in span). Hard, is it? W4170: 2.1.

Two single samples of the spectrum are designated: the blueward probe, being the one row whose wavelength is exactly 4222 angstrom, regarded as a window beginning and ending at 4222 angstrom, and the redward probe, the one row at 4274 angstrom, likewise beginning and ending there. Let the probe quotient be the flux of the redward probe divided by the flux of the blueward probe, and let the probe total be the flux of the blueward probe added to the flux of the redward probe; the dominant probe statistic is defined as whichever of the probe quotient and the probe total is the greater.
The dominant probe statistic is 10.3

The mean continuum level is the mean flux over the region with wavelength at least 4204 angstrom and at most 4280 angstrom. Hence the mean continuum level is 4.95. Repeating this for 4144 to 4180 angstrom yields 4.45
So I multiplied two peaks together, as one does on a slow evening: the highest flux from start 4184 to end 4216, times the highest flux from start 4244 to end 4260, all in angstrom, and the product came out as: 29.1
